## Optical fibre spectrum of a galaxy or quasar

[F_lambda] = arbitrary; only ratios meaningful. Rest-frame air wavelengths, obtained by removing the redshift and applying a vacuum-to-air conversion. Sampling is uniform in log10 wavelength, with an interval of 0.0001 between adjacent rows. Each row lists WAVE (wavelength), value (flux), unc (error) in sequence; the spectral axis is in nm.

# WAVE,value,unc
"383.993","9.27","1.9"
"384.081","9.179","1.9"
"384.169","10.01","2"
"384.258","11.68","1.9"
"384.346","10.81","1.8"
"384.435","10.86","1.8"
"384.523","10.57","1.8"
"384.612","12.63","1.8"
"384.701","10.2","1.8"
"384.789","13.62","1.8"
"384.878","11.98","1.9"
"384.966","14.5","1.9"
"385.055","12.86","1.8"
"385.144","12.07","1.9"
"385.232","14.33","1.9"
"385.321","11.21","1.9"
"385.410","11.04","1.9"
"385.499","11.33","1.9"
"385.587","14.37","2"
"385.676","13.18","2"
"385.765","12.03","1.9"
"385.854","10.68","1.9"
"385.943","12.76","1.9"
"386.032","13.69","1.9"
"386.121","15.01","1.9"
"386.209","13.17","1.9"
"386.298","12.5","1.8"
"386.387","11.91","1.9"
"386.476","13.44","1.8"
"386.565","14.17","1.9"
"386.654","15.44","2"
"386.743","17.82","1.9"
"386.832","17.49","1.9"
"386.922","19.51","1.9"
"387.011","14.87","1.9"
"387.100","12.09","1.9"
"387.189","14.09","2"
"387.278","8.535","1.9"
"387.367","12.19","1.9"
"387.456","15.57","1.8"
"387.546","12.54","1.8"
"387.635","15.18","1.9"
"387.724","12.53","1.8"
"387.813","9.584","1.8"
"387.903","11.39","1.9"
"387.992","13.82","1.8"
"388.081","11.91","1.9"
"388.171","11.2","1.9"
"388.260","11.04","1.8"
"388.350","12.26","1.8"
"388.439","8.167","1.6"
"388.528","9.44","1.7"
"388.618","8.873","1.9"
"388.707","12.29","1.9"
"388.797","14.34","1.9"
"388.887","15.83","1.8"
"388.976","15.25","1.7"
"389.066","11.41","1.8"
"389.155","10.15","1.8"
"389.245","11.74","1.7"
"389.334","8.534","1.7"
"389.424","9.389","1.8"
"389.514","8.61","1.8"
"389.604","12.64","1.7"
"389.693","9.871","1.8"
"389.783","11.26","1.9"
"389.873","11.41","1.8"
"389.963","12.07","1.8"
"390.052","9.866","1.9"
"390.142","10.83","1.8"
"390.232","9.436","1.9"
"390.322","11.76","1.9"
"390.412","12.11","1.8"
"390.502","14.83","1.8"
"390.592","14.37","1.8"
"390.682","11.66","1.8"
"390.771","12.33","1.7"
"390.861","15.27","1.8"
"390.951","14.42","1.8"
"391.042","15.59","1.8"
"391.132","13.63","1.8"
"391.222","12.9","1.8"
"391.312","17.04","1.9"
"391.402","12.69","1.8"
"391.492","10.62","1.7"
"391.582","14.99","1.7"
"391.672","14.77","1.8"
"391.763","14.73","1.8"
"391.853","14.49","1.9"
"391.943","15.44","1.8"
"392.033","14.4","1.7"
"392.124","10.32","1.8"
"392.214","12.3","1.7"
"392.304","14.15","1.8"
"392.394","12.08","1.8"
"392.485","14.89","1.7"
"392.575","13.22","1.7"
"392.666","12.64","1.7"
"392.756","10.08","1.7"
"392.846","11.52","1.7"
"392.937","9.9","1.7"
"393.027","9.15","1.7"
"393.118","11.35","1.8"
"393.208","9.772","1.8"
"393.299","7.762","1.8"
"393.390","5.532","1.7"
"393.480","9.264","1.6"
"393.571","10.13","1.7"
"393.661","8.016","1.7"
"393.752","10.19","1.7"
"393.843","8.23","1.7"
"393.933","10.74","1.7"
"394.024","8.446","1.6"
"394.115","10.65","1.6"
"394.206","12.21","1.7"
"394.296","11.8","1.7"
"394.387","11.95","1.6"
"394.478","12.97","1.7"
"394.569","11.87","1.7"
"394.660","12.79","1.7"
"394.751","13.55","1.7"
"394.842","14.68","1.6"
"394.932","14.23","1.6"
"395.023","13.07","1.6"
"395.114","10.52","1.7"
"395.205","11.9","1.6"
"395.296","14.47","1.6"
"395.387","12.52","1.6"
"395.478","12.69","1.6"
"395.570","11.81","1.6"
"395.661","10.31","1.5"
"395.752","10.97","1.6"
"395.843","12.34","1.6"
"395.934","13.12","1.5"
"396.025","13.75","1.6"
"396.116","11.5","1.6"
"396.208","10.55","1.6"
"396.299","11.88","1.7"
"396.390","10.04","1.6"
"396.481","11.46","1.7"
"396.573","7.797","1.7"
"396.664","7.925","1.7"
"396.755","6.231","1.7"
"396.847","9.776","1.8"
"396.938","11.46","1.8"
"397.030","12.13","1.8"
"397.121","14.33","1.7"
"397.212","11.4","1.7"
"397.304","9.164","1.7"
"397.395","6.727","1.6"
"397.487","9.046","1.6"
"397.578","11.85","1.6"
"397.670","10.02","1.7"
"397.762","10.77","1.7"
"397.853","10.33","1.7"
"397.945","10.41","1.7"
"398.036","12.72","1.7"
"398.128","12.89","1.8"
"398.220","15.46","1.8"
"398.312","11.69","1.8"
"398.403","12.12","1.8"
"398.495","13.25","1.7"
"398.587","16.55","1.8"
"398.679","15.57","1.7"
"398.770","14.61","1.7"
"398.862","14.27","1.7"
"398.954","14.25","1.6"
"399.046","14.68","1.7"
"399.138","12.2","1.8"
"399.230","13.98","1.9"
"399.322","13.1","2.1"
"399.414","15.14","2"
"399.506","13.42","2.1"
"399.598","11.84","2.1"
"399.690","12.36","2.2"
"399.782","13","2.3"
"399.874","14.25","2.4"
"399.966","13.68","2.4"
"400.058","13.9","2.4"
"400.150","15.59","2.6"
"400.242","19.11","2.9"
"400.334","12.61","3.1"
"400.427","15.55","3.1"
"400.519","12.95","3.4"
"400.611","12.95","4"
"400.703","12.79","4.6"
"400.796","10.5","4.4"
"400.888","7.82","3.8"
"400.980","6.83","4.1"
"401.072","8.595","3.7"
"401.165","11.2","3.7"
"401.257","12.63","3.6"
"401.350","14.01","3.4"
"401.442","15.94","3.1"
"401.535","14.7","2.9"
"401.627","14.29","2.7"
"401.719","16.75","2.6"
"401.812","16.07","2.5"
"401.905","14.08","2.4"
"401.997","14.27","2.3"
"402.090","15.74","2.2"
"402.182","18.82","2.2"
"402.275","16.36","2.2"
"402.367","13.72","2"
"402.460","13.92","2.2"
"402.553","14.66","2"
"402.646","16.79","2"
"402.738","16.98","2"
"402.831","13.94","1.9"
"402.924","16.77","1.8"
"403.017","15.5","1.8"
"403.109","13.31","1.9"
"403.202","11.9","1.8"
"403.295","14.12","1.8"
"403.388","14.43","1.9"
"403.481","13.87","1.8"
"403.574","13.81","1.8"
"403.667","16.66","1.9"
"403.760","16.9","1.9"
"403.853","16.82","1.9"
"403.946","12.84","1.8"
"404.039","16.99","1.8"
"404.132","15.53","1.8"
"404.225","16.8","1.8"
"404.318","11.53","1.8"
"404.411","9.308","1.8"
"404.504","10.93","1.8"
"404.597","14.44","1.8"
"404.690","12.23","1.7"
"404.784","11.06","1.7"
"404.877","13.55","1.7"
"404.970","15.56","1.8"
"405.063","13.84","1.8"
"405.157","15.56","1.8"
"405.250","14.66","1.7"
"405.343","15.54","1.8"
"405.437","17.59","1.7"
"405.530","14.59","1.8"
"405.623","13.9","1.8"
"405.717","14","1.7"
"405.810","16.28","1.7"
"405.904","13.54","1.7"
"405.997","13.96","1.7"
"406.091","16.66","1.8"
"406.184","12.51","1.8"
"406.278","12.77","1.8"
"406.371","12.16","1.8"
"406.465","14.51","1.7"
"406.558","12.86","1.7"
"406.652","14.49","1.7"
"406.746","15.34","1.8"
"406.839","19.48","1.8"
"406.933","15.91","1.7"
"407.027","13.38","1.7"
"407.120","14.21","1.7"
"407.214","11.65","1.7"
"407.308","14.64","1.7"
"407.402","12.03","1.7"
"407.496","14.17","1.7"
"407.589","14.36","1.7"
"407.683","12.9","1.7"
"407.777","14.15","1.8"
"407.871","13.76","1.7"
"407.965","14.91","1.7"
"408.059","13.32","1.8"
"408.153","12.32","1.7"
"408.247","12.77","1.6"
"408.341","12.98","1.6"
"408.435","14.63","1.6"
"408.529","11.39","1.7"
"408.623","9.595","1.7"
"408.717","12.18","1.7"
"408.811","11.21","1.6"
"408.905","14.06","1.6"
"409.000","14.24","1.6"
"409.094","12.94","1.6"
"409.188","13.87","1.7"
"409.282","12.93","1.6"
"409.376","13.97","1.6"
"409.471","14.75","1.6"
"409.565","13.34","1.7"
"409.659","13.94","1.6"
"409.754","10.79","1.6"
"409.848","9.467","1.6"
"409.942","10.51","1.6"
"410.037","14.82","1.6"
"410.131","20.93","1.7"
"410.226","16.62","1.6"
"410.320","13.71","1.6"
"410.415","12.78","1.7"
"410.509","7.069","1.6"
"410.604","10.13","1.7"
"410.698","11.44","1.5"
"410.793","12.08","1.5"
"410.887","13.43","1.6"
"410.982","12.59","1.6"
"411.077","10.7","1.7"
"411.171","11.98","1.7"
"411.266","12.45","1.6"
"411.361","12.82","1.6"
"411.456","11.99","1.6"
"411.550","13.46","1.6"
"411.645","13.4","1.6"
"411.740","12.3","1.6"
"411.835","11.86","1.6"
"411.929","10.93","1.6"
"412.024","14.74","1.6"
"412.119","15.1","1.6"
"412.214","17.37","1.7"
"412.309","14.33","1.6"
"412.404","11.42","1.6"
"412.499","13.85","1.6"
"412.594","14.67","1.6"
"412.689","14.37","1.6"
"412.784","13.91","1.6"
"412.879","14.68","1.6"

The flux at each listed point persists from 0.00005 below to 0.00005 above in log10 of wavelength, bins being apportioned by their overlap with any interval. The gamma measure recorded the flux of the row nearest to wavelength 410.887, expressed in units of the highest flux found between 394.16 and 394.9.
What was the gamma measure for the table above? 0.91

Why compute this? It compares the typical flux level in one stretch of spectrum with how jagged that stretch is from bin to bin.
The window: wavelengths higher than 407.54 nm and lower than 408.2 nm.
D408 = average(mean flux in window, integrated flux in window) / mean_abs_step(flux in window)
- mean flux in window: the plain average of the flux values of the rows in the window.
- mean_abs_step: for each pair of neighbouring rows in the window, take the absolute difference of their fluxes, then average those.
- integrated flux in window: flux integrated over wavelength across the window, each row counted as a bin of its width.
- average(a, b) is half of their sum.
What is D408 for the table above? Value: 10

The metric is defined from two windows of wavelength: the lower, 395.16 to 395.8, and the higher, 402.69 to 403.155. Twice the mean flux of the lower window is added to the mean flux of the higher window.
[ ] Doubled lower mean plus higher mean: 39.5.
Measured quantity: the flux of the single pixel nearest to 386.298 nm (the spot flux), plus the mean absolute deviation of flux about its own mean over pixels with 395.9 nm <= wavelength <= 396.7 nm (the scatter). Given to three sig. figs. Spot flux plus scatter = 14.1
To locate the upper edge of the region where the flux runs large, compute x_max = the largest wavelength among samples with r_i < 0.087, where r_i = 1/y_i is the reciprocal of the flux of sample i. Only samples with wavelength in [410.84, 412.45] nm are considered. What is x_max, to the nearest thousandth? 412.309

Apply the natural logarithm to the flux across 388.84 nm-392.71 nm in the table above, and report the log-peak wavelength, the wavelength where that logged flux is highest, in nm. 391.312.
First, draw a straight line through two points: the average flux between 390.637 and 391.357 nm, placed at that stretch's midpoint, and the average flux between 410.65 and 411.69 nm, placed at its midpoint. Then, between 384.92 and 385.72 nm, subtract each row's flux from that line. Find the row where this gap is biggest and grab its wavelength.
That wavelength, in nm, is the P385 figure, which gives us 385.410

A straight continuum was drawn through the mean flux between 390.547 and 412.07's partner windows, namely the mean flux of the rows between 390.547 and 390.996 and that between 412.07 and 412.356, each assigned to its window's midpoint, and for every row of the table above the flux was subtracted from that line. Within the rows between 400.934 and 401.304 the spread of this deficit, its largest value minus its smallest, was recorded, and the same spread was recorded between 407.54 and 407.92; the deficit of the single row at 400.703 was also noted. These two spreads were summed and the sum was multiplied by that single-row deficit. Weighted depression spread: 13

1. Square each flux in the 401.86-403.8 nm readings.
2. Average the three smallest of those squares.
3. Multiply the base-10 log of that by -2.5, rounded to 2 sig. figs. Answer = -5.6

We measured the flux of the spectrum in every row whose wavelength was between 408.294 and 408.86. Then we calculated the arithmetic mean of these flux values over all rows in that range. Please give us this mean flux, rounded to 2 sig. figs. 12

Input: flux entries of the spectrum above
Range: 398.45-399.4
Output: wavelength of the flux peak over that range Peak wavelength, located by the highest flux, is 398.587 nm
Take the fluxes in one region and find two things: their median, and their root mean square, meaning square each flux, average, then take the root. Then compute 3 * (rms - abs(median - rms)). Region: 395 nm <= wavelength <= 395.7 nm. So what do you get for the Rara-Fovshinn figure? 37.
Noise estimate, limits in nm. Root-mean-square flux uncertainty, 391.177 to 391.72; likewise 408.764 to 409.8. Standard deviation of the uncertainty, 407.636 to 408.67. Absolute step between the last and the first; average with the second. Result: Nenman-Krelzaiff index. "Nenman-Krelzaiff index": 1.67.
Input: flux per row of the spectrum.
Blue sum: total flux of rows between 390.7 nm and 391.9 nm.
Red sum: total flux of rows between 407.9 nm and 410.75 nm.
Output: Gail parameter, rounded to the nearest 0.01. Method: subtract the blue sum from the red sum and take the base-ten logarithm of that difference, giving 2.31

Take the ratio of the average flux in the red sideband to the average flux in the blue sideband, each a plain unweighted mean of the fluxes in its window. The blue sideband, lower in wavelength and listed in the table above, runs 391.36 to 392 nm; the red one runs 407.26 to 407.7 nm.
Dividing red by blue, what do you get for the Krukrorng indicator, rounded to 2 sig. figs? 0.98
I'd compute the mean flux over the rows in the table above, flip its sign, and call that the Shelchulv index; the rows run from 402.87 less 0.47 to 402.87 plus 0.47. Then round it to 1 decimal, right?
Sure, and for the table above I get -14.8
